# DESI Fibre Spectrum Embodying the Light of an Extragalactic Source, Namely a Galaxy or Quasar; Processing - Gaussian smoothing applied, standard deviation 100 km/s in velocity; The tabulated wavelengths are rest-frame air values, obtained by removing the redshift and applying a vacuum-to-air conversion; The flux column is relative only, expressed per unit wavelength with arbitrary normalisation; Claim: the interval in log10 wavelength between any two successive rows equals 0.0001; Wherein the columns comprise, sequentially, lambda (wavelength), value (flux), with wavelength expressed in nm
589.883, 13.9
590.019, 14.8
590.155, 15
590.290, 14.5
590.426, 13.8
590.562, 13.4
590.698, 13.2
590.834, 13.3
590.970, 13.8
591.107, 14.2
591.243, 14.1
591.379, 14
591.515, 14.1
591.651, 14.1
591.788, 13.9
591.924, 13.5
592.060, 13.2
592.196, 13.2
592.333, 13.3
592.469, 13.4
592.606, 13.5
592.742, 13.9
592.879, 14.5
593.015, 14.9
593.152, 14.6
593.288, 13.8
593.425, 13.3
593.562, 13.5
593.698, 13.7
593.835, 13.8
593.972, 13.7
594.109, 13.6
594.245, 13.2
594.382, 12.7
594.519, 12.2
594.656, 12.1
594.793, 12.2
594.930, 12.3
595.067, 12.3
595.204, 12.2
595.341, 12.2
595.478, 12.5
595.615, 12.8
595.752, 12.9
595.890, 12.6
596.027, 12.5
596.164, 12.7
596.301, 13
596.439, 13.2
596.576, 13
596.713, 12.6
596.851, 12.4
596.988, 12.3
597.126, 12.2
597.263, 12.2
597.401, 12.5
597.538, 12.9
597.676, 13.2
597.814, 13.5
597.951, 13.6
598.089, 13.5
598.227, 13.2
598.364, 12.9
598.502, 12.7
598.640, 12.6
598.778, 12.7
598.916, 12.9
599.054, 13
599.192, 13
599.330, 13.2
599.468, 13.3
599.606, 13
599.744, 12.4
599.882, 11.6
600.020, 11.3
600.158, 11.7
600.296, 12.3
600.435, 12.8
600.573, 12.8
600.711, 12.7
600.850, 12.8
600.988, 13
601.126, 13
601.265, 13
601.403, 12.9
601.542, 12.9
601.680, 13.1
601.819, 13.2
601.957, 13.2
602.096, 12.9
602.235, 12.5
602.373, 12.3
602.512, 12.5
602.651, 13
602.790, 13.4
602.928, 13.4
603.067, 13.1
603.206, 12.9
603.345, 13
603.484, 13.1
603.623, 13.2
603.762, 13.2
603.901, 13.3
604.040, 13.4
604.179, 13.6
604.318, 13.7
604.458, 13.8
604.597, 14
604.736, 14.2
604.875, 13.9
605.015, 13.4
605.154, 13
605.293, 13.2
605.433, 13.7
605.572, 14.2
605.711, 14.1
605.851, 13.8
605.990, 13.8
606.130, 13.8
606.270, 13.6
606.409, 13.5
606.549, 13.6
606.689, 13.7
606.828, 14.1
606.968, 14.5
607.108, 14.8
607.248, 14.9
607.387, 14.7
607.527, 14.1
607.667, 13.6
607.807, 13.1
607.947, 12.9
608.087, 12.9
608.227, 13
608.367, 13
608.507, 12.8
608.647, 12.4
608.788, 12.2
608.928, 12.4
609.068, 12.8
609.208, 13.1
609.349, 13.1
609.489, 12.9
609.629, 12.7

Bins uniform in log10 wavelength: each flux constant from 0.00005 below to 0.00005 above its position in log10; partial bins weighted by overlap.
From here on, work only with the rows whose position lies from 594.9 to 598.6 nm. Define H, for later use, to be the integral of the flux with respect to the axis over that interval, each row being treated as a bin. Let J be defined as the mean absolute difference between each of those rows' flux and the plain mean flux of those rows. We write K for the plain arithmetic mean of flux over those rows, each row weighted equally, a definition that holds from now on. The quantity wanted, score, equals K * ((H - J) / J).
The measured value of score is 1657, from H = 47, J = 0.36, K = 12.7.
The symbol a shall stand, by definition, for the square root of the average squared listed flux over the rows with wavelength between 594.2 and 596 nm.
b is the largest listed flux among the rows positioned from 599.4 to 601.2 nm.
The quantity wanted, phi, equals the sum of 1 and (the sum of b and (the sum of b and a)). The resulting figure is 40.1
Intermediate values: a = 12.5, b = 13.3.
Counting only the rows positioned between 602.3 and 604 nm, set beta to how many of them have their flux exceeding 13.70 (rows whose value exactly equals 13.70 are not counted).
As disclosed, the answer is 0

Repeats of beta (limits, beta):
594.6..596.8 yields 0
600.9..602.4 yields 0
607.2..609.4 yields 3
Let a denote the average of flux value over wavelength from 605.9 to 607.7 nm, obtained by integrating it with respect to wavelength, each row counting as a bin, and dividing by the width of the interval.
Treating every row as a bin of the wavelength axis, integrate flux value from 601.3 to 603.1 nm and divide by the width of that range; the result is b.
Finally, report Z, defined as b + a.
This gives 27.0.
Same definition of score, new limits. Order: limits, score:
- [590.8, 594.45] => 1785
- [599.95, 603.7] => 1856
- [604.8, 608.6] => 1488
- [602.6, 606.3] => 1988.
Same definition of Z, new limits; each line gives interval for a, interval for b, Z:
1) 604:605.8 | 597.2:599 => 26.7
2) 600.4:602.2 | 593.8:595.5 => 25.6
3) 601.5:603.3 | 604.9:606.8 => 26.6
